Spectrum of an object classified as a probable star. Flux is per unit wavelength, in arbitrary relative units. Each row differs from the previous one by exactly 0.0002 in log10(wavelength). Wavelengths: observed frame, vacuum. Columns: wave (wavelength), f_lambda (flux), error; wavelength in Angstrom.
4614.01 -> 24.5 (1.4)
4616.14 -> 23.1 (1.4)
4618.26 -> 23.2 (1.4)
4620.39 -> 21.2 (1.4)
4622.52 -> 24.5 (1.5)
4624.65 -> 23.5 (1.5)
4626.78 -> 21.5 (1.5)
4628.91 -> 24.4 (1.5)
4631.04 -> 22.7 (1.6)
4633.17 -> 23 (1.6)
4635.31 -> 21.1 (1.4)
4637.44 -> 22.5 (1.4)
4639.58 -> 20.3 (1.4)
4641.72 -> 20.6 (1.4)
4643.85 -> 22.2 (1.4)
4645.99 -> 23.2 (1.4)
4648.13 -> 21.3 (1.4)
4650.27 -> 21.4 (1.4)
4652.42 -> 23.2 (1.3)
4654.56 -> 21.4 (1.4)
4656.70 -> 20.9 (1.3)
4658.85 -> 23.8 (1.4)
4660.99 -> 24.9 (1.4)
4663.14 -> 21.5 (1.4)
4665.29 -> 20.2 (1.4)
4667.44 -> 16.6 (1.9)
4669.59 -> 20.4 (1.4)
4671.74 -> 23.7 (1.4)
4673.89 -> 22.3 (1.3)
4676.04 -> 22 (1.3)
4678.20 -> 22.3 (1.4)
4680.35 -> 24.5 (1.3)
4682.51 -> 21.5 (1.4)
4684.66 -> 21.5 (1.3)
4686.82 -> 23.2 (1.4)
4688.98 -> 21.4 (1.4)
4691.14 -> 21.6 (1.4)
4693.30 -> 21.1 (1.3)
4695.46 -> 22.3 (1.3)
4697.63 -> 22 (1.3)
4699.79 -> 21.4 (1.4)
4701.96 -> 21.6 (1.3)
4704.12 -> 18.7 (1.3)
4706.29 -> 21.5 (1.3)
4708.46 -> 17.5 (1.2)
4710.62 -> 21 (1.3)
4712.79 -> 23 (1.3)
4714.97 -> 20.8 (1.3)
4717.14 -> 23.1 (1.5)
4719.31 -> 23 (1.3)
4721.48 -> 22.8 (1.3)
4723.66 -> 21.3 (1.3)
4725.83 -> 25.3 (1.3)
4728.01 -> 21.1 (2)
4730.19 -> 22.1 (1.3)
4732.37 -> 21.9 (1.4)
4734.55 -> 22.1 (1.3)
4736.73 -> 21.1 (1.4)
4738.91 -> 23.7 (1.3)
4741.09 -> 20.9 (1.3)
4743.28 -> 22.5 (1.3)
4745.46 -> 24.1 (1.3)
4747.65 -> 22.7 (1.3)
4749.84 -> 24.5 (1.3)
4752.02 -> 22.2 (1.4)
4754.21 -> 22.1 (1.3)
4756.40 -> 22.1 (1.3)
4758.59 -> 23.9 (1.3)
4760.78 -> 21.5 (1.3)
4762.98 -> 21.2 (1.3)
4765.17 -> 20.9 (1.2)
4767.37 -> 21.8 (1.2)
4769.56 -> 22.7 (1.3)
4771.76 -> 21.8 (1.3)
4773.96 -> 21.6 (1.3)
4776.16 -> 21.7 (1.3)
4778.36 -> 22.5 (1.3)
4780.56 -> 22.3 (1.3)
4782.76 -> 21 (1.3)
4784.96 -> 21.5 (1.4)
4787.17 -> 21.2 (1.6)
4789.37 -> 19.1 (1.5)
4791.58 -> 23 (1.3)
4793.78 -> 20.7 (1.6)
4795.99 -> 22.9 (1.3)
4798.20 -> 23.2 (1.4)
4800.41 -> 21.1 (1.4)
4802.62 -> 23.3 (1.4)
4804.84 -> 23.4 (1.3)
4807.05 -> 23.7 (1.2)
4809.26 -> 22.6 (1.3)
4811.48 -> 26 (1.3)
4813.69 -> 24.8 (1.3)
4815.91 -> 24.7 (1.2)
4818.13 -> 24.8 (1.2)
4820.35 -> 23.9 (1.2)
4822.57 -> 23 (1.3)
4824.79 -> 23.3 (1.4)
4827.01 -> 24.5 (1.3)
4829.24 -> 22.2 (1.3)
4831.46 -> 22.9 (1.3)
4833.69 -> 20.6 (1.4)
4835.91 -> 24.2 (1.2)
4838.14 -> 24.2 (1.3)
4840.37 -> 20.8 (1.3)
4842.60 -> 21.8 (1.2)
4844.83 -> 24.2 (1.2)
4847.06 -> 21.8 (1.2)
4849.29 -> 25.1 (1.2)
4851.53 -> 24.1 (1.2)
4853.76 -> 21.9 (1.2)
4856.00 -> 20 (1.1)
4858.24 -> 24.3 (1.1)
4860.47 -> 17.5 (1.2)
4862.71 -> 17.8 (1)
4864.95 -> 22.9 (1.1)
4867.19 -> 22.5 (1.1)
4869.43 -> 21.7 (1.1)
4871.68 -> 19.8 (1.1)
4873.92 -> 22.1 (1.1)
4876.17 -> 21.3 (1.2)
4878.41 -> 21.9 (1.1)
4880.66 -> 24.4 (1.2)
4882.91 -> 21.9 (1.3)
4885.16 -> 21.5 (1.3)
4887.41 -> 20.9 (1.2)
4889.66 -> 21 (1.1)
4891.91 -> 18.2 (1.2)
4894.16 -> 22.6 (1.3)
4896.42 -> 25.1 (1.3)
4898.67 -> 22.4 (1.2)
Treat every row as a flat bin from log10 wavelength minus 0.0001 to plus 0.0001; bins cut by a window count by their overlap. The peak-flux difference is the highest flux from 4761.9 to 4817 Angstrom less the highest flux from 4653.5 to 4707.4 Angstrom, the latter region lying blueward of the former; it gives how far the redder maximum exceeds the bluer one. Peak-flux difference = 1.1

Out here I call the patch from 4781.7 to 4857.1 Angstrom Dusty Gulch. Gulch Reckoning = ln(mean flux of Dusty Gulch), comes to 3.127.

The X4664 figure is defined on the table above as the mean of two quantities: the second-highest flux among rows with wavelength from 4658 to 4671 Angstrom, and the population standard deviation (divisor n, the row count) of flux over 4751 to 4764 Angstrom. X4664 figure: 12.3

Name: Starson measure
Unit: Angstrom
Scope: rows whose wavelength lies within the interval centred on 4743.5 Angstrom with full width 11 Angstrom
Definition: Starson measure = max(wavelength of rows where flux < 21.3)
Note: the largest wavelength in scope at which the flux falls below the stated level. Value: 4741.09 Angstrom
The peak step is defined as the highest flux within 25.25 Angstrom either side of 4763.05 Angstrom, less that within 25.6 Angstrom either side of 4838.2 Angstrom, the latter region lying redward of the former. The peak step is -0.60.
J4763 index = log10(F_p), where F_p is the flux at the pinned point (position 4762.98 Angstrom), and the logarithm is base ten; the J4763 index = 1.33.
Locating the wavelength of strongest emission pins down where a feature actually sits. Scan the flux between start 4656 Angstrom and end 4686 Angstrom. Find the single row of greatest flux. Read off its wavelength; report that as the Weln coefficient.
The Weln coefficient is 4660.99 Angstrom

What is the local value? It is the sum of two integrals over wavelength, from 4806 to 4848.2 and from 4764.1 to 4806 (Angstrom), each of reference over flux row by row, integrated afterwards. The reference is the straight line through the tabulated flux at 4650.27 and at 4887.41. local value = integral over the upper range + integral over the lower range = 78.7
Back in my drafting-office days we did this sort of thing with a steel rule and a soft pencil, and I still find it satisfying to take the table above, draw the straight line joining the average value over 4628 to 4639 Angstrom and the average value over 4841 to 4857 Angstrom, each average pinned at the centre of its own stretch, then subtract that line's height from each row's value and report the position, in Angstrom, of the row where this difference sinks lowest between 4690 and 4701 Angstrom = 4693.30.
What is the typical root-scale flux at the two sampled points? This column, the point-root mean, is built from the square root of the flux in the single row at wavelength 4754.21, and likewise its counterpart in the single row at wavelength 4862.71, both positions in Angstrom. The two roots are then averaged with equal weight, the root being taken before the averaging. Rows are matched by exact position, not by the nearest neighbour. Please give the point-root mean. 4.46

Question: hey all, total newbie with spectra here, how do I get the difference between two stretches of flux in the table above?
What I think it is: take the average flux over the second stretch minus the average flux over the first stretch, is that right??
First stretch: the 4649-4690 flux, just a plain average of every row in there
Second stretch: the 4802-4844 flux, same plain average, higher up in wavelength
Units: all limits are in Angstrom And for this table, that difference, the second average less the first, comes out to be 1.5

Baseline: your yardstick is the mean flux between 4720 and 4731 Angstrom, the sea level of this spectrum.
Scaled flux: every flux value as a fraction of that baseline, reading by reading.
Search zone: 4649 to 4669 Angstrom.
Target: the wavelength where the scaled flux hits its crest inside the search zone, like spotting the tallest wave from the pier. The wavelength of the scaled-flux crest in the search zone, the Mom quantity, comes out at 4660.99 Angstrom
